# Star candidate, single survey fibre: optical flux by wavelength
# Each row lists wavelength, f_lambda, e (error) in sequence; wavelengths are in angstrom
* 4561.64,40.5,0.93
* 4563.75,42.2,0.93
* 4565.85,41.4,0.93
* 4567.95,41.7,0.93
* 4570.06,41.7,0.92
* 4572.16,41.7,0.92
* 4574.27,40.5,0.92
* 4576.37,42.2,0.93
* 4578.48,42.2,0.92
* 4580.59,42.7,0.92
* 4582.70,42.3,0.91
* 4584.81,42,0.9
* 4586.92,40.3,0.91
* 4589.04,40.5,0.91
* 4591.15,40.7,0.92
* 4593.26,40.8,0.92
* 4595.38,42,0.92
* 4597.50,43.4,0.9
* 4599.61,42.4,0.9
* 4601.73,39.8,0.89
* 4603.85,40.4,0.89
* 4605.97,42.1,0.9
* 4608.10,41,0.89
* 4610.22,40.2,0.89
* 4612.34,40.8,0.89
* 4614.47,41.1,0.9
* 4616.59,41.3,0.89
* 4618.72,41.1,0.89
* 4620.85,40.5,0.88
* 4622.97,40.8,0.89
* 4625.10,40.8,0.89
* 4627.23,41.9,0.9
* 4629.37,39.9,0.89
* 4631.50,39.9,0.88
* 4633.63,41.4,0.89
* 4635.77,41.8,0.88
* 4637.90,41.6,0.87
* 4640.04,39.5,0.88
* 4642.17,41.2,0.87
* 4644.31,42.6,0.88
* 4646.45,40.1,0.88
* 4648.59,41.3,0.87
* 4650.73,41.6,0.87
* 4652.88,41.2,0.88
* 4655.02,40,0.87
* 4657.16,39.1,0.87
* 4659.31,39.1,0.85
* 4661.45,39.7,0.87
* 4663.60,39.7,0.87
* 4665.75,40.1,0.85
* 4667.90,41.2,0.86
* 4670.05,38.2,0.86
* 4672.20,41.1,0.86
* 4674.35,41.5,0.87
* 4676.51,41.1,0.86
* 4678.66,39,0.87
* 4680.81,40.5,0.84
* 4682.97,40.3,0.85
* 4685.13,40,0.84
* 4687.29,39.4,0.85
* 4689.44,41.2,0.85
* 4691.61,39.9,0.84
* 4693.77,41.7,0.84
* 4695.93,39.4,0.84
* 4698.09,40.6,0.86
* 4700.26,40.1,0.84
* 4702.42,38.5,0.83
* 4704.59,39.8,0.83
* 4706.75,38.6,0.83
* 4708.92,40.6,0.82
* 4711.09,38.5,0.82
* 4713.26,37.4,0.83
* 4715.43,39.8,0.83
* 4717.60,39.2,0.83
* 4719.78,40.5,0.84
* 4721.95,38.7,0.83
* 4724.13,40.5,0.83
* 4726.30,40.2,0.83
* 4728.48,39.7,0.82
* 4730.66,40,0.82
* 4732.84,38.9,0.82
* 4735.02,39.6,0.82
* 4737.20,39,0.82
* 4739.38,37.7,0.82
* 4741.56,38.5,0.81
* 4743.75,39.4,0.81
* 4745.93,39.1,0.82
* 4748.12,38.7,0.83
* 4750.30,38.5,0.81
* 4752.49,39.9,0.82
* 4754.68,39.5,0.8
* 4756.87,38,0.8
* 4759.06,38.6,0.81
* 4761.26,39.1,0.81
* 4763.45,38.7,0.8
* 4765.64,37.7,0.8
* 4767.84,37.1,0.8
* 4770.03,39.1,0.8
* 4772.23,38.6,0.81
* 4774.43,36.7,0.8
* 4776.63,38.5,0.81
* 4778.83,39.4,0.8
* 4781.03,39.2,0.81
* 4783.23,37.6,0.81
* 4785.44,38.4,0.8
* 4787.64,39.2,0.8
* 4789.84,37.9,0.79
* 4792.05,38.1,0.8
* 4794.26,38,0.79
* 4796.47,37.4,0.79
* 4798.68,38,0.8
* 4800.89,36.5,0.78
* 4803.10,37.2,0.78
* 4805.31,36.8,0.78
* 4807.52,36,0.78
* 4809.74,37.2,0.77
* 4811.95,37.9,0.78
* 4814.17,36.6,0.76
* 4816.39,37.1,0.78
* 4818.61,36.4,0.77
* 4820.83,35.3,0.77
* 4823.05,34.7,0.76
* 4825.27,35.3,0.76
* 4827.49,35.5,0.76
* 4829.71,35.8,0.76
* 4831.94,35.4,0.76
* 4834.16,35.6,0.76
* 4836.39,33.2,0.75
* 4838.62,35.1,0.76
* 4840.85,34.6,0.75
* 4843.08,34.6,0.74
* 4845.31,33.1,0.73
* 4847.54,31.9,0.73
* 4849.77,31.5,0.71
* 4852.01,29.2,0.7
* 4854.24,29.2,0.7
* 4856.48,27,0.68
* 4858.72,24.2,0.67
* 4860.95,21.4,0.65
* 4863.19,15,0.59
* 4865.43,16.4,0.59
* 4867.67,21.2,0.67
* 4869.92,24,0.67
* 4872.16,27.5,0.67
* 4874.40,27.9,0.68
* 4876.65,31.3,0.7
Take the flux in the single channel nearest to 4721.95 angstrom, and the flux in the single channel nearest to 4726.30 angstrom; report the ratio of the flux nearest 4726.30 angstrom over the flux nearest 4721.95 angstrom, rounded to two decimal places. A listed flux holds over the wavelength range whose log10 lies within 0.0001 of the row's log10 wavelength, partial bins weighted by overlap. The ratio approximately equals 1.04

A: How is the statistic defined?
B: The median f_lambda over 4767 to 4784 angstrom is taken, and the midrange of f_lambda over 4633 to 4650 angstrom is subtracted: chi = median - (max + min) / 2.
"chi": -2.5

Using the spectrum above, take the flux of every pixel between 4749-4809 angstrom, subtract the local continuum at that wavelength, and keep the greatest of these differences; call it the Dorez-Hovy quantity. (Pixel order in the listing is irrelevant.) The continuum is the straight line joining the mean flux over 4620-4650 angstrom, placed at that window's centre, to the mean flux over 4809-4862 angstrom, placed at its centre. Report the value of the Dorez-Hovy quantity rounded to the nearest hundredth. 4.13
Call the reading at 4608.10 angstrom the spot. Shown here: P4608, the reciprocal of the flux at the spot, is 0.0244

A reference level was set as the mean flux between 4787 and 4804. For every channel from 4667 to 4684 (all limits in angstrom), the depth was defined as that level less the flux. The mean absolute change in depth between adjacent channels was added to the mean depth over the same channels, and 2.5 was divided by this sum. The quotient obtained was -2.3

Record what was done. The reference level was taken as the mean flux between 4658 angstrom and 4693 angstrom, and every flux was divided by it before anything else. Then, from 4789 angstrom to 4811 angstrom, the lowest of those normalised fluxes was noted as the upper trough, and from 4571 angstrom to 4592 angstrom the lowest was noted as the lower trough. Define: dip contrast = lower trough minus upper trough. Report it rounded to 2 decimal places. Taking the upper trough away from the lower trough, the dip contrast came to 0.11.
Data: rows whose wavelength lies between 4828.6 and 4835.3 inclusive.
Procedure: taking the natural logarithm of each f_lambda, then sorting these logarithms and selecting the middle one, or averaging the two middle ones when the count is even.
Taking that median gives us 3.57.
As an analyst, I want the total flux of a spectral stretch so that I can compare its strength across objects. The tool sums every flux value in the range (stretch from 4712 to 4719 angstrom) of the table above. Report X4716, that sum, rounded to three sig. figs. 116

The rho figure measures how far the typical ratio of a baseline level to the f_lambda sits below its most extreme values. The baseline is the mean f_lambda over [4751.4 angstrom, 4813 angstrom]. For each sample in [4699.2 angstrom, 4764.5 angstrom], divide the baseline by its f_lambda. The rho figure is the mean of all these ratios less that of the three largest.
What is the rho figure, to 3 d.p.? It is -0.038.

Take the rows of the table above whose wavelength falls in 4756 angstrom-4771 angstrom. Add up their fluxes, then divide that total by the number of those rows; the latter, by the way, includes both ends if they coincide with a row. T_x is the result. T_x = 38.3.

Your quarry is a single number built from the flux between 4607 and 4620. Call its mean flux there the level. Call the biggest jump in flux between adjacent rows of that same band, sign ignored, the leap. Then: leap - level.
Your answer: -40.1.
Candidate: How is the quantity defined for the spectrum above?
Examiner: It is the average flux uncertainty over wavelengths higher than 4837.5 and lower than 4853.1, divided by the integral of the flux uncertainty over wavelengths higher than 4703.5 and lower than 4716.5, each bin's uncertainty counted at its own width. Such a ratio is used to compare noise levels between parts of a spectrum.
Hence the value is 0.068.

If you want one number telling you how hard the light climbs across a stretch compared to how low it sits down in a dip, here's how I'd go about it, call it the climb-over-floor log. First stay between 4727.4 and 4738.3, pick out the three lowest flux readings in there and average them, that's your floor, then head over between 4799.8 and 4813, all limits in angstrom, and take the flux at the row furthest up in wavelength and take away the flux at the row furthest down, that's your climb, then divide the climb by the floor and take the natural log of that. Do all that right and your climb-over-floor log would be -3.3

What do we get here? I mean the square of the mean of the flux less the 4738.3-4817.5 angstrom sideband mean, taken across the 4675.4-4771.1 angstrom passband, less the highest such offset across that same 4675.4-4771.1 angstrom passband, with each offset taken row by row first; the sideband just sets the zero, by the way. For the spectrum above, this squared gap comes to 5.4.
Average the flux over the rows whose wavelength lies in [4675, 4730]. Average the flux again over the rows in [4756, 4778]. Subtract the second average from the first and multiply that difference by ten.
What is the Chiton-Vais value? 16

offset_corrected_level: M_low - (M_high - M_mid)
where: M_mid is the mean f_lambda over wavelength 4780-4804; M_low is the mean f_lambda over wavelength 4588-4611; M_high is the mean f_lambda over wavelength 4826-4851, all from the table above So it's 45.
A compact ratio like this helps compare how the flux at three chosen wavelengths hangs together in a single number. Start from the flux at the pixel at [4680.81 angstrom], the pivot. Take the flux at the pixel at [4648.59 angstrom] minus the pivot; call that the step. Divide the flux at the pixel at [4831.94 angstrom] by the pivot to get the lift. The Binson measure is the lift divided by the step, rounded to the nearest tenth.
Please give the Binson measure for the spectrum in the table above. 1.1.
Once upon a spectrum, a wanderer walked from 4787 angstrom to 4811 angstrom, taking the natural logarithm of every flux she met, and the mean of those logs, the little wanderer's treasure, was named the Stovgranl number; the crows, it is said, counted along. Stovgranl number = 3.62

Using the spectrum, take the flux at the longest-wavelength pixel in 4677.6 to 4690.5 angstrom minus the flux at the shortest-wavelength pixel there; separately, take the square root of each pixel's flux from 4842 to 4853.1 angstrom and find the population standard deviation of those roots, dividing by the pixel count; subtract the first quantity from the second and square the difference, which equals 4.2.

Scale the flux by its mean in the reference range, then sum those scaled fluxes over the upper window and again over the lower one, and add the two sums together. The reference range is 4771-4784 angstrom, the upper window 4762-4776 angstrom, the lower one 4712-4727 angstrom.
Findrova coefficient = 13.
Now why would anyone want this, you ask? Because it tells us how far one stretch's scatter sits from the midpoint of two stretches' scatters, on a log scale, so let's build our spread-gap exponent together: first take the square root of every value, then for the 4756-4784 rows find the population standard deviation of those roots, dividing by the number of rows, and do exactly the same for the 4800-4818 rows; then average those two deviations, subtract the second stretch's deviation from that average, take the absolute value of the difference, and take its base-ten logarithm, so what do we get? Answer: -1.96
